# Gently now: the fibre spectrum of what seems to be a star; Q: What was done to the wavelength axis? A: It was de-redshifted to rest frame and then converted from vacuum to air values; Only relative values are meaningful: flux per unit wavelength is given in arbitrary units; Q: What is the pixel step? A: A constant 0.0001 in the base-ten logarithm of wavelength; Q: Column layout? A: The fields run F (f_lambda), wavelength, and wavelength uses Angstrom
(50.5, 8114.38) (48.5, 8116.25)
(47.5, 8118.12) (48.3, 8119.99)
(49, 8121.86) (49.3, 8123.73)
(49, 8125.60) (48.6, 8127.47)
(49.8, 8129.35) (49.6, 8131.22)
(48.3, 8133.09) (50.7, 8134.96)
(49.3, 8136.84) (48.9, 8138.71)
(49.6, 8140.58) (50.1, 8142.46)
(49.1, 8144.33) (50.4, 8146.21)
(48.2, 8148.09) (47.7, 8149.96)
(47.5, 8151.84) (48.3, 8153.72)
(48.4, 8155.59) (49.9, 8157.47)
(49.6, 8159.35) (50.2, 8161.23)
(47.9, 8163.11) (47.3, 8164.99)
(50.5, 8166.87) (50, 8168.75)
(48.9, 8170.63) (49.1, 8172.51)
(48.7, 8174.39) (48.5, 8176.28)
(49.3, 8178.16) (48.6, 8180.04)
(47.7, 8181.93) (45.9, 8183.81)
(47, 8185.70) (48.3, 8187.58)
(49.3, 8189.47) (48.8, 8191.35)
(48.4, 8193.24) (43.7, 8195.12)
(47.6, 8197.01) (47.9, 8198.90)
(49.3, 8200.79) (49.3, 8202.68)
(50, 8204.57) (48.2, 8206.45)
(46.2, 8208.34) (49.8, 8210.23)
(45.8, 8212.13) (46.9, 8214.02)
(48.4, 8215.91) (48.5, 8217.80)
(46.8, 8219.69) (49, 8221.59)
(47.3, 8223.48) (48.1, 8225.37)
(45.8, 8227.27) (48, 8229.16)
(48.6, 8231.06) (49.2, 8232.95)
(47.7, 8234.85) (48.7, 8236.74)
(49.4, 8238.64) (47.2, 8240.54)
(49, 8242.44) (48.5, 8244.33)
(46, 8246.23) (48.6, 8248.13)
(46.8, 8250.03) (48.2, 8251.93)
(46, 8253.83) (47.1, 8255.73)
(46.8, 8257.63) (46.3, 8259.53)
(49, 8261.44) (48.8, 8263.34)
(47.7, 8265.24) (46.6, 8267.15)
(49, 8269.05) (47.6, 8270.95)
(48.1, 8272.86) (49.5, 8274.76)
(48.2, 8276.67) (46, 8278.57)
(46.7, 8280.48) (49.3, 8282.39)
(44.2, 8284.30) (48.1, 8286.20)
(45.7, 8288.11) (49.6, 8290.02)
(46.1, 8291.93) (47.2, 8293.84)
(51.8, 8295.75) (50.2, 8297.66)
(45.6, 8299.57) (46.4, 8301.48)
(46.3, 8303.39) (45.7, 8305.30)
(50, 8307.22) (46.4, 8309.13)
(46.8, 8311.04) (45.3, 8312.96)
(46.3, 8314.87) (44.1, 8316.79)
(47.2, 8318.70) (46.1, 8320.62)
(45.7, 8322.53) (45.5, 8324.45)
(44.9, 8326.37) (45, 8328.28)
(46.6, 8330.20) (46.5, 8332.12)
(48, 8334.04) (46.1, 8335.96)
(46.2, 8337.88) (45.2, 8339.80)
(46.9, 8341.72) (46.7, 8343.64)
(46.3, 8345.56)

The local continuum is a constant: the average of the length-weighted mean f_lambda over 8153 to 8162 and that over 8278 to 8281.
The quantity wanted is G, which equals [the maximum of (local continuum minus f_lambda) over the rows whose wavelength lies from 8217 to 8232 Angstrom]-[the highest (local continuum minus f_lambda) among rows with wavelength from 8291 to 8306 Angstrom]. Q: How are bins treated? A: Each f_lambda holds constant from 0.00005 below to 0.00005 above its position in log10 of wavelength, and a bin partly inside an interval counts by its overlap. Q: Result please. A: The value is 0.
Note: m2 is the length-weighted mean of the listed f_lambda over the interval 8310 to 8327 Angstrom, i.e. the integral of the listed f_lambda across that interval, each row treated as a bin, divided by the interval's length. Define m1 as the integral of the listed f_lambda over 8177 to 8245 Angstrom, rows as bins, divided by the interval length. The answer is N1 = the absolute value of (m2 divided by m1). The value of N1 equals 0.95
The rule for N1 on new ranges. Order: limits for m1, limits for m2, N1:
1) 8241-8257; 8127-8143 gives 1.04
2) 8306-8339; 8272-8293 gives 1.02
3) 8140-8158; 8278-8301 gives 0.97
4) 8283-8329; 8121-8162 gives 1.05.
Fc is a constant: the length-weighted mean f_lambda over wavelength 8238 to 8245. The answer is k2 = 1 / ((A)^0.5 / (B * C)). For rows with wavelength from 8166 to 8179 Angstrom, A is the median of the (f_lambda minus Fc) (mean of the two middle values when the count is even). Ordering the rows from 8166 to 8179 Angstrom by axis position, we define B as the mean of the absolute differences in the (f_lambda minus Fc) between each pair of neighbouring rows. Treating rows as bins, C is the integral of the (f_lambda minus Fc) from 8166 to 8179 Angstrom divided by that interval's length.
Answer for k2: 0.53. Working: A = 0.59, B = 0.5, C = 0.77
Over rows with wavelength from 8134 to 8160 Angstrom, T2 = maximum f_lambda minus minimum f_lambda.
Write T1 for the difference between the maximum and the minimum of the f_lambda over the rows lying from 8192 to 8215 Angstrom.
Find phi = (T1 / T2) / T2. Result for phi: 0.62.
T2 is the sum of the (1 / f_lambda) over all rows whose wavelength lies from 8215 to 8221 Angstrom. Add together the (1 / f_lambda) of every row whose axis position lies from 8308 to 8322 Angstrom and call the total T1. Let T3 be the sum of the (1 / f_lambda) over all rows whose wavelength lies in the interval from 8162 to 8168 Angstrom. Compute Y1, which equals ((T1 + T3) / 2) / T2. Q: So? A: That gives 1.71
